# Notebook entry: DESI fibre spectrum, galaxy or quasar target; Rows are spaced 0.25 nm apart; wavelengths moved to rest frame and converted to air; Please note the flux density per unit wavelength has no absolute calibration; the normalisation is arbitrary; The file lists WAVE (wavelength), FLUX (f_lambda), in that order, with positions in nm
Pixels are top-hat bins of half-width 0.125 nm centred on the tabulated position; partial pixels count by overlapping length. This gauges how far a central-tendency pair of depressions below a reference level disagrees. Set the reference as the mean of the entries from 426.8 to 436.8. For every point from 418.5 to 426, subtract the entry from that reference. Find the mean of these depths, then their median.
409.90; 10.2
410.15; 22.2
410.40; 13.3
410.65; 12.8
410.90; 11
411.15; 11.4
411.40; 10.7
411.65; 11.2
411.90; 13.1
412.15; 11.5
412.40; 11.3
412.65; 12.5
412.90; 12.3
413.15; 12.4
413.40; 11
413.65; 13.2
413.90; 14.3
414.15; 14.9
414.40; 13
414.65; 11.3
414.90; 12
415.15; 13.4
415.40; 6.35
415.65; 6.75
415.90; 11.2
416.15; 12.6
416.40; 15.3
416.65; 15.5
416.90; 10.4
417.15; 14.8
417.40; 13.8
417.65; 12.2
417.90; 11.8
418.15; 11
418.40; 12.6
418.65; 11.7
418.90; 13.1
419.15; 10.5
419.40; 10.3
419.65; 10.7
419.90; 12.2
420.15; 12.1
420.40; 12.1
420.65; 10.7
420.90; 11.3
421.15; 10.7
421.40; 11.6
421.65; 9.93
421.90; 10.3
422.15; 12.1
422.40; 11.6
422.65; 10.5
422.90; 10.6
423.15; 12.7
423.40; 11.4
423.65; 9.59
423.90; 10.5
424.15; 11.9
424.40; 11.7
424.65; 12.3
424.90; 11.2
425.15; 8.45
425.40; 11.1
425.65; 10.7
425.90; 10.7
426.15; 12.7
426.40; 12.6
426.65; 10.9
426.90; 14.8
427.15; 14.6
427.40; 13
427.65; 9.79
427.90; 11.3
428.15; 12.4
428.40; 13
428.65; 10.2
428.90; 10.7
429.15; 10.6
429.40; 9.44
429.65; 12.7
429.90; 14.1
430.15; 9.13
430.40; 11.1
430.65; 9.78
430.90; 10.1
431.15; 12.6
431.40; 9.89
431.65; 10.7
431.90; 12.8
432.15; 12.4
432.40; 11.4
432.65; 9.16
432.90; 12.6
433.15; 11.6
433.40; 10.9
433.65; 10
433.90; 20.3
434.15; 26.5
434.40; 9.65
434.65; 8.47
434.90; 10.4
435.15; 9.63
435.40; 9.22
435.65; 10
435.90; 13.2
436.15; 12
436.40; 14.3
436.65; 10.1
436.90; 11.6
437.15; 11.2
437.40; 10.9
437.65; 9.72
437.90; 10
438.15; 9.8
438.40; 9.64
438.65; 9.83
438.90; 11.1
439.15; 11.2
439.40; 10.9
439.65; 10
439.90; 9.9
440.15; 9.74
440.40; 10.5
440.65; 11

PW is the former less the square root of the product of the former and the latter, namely 0.00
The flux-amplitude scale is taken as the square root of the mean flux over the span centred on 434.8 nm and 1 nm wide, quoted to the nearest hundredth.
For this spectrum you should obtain 3.09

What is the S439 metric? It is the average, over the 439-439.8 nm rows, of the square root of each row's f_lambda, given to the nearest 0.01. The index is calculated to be 3.27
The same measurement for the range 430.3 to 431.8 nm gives 3.27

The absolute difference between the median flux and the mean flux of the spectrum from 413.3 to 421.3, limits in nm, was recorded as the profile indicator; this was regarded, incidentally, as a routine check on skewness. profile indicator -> 0.09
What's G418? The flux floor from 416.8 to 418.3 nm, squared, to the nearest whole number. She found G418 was 108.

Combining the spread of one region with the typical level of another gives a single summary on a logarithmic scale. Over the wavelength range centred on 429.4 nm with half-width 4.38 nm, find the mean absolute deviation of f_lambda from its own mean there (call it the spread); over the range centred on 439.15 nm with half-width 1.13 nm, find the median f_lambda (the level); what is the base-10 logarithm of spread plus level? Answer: 1.05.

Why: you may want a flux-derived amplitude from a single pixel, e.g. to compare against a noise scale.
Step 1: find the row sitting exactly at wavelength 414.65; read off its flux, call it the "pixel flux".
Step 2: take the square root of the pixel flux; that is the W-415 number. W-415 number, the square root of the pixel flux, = 3.4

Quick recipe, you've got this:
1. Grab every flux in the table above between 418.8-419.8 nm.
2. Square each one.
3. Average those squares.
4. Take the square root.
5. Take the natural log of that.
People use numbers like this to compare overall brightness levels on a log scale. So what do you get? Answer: 2.42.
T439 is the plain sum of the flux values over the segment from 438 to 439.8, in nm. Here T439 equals 72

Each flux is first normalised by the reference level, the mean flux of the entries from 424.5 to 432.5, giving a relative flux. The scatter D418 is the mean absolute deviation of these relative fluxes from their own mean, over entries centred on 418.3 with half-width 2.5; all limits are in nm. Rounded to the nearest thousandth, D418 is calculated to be 0.105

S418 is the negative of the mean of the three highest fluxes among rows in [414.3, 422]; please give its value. -15.2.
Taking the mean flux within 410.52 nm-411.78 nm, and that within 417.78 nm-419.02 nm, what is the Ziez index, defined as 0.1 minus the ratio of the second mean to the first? -1.0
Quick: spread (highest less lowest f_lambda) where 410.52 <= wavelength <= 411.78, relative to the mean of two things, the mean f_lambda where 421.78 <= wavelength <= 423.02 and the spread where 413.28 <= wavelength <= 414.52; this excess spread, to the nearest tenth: -5.4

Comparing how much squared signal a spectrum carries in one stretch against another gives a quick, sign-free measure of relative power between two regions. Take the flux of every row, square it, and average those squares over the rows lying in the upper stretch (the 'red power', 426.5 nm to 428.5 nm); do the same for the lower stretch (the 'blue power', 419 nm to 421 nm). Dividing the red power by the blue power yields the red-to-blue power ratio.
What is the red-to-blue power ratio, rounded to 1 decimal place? 1.2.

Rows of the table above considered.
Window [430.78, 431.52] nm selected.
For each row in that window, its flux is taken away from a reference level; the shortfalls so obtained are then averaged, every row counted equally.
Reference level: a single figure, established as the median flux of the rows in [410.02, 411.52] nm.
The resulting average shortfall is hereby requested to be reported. 1.2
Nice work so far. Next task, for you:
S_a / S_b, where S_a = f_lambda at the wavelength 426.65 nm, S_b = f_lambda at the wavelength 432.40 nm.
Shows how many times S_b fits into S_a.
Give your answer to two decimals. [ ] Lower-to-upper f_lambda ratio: 0.96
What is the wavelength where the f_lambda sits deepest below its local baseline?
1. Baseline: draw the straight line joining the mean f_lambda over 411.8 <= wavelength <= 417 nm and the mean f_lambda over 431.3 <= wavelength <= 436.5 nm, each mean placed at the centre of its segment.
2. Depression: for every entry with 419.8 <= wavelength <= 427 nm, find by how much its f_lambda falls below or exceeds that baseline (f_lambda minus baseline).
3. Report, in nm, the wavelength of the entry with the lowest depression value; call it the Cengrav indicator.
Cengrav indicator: 425.15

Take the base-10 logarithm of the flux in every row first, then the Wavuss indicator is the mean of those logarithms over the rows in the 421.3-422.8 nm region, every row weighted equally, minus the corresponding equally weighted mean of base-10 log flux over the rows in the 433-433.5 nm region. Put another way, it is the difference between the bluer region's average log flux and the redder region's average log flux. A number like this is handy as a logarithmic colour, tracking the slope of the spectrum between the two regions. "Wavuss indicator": -0.01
